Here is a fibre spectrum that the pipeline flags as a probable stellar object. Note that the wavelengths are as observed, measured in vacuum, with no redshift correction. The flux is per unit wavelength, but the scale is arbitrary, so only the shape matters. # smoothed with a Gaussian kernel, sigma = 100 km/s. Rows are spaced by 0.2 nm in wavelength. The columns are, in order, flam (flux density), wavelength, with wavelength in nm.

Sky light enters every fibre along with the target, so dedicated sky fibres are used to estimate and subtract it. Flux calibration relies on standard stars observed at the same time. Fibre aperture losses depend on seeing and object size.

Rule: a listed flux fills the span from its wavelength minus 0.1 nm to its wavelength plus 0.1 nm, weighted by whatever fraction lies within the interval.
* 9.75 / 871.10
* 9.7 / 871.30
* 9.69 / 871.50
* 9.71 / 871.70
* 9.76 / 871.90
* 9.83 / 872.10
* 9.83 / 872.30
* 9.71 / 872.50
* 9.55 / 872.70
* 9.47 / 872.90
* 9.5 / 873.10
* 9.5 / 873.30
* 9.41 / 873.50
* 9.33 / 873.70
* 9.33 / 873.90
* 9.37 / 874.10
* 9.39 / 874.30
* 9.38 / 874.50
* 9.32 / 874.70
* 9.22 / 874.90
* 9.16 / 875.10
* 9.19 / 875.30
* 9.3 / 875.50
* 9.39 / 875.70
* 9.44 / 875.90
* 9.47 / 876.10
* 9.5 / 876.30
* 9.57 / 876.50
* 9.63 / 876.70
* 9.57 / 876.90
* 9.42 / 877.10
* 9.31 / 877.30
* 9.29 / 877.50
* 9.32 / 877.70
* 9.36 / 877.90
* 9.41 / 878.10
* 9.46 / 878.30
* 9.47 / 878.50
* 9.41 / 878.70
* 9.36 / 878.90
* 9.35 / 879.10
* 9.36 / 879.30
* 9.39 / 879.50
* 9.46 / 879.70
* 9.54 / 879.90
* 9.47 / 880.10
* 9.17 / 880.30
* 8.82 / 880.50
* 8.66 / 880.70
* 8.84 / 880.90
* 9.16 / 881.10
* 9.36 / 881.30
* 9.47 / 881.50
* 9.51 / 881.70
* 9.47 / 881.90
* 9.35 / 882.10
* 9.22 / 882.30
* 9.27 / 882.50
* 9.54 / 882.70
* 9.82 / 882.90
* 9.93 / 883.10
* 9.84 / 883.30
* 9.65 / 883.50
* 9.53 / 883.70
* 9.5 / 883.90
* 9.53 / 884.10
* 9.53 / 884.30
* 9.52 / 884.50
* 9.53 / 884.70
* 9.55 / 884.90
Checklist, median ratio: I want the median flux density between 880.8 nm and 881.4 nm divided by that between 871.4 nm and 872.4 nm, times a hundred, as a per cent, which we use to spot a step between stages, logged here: 93.9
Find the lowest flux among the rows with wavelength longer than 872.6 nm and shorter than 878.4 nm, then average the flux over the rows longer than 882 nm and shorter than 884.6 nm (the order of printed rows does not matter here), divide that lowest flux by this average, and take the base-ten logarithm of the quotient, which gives -0.018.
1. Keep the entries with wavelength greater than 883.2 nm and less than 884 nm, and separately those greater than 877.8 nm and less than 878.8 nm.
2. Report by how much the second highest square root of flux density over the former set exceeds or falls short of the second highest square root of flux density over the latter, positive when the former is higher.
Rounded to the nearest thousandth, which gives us 0.031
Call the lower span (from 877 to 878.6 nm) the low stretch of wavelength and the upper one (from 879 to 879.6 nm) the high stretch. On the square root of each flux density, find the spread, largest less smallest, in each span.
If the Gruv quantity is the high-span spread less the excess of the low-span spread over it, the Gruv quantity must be -0.016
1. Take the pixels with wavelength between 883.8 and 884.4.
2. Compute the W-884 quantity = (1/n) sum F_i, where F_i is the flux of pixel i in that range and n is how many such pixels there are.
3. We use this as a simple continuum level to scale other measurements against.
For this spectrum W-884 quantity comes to 9.52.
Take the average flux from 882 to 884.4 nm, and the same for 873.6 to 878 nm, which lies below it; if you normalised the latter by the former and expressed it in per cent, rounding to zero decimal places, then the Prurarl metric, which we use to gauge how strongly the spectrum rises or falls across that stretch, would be 98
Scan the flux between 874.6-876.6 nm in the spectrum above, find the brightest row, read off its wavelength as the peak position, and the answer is 876.50 nm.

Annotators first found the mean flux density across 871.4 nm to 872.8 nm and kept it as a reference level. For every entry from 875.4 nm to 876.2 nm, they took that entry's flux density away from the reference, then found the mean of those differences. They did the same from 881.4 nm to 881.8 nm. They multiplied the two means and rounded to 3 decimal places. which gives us 0.077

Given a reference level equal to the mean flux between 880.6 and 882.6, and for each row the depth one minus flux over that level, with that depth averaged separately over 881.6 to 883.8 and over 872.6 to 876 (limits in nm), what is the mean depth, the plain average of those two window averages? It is -0.025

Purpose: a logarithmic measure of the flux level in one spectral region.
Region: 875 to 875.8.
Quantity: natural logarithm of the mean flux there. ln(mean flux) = 2.23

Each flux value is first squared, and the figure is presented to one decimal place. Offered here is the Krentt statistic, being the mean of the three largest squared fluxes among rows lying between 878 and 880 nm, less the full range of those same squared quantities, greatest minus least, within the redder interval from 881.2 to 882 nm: 87.2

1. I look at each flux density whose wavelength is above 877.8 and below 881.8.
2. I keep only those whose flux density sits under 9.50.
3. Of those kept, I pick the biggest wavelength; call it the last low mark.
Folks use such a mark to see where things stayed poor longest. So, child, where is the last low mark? 881.50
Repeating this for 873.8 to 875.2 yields 875.10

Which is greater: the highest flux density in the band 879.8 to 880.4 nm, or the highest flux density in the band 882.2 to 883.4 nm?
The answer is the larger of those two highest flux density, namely 9.93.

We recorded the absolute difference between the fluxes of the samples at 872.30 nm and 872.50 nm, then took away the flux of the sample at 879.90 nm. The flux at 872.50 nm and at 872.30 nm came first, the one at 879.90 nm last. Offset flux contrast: -9.4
